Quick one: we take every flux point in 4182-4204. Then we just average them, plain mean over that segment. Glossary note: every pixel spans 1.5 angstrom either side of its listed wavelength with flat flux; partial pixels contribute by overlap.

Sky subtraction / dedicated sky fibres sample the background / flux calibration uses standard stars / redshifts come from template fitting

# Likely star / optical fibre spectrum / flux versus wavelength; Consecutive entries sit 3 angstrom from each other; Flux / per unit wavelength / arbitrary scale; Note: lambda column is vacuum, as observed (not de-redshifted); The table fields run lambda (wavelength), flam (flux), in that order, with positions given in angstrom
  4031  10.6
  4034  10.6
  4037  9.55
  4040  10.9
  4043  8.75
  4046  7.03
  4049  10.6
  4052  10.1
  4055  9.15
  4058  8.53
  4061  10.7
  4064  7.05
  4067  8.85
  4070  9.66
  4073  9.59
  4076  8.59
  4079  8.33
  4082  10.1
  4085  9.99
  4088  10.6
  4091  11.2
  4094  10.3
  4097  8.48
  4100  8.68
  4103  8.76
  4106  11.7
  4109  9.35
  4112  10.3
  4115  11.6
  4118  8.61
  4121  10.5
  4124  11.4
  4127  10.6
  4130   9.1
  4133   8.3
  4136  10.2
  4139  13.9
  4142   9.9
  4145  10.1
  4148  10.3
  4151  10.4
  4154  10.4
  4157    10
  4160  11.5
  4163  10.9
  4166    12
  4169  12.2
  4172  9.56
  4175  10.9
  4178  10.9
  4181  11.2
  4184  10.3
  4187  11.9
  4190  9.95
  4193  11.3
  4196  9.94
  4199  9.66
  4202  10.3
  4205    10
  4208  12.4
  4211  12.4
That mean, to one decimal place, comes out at 10.5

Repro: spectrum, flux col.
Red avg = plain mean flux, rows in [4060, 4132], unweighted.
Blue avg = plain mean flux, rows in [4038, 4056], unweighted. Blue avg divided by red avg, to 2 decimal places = 0.97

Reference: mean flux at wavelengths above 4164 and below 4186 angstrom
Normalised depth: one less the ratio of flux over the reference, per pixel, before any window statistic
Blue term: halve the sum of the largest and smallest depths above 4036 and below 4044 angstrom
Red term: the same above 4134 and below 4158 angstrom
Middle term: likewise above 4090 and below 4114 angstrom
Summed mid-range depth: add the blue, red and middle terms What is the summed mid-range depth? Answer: 0.11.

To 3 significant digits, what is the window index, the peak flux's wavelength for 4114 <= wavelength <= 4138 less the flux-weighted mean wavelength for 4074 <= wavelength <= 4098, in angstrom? 28.2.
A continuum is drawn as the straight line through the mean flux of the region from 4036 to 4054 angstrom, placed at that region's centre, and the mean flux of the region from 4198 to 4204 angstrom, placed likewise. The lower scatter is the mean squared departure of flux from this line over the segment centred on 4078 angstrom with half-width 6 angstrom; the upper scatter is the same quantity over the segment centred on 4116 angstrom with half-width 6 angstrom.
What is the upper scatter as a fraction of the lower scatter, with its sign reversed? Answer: -2.0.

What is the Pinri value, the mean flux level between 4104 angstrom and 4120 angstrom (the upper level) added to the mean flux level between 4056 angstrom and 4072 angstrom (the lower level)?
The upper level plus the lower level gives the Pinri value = 19.3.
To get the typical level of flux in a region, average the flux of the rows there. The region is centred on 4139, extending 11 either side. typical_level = 10.3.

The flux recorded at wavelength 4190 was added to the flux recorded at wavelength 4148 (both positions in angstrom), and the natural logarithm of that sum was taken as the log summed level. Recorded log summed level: 3.01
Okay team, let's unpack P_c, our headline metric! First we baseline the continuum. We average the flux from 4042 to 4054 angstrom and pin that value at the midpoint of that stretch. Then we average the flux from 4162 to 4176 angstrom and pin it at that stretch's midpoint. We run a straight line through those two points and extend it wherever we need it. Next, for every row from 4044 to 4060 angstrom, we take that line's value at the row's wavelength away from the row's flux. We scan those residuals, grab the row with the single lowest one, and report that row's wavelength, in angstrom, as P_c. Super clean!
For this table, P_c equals 4046 angstrom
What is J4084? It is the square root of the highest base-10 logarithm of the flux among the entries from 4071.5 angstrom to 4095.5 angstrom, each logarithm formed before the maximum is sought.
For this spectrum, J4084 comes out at 1.02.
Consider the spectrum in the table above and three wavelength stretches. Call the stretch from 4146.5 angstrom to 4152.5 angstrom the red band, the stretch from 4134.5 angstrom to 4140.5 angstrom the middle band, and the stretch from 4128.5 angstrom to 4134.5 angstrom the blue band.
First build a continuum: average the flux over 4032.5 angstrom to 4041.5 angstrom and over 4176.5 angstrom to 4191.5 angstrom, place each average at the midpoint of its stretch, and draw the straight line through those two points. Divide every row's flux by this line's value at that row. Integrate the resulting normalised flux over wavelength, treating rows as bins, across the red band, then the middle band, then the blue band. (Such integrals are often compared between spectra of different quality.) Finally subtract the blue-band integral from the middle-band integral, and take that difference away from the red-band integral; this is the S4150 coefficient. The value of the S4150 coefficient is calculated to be 3.9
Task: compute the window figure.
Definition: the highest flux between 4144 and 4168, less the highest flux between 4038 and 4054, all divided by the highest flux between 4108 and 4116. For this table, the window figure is 0.09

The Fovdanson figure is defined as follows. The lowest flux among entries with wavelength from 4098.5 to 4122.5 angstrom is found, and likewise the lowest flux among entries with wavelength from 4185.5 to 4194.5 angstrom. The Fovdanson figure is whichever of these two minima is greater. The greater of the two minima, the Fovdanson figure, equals 9.95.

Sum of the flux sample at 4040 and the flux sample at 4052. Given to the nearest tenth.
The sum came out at 21.0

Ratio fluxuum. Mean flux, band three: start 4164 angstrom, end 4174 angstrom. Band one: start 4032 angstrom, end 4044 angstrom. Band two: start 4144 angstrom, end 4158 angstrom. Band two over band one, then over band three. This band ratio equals 0.091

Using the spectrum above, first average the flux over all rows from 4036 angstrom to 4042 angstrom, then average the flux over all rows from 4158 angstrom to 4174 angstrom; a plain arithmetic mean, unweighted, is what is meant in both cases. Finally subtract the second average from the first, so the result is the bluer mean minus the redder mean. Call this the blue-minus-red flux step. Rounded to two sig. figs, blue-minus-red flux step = -1.0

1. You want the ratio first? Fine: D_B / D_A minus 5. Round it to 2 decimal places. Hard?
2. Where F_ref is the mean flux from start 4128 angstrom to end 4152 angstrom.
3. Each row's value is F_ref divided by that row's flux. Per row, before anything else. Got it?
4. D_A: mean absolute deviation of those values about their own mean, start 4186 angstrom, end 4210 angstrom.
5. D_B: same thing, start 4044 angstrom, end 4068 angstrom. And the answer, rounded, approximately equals -3.00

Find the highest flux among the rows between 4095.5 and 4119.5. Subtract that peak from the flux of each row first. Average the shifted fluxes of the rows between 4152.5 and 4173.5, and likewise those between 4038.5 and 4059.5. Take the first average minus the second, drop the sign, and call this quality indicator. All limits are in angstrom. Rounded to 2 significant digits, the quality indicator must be 1.6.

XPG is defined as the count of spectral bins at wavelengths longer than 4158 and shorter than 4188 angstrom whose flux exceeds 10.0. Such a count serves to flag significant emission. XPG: 9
